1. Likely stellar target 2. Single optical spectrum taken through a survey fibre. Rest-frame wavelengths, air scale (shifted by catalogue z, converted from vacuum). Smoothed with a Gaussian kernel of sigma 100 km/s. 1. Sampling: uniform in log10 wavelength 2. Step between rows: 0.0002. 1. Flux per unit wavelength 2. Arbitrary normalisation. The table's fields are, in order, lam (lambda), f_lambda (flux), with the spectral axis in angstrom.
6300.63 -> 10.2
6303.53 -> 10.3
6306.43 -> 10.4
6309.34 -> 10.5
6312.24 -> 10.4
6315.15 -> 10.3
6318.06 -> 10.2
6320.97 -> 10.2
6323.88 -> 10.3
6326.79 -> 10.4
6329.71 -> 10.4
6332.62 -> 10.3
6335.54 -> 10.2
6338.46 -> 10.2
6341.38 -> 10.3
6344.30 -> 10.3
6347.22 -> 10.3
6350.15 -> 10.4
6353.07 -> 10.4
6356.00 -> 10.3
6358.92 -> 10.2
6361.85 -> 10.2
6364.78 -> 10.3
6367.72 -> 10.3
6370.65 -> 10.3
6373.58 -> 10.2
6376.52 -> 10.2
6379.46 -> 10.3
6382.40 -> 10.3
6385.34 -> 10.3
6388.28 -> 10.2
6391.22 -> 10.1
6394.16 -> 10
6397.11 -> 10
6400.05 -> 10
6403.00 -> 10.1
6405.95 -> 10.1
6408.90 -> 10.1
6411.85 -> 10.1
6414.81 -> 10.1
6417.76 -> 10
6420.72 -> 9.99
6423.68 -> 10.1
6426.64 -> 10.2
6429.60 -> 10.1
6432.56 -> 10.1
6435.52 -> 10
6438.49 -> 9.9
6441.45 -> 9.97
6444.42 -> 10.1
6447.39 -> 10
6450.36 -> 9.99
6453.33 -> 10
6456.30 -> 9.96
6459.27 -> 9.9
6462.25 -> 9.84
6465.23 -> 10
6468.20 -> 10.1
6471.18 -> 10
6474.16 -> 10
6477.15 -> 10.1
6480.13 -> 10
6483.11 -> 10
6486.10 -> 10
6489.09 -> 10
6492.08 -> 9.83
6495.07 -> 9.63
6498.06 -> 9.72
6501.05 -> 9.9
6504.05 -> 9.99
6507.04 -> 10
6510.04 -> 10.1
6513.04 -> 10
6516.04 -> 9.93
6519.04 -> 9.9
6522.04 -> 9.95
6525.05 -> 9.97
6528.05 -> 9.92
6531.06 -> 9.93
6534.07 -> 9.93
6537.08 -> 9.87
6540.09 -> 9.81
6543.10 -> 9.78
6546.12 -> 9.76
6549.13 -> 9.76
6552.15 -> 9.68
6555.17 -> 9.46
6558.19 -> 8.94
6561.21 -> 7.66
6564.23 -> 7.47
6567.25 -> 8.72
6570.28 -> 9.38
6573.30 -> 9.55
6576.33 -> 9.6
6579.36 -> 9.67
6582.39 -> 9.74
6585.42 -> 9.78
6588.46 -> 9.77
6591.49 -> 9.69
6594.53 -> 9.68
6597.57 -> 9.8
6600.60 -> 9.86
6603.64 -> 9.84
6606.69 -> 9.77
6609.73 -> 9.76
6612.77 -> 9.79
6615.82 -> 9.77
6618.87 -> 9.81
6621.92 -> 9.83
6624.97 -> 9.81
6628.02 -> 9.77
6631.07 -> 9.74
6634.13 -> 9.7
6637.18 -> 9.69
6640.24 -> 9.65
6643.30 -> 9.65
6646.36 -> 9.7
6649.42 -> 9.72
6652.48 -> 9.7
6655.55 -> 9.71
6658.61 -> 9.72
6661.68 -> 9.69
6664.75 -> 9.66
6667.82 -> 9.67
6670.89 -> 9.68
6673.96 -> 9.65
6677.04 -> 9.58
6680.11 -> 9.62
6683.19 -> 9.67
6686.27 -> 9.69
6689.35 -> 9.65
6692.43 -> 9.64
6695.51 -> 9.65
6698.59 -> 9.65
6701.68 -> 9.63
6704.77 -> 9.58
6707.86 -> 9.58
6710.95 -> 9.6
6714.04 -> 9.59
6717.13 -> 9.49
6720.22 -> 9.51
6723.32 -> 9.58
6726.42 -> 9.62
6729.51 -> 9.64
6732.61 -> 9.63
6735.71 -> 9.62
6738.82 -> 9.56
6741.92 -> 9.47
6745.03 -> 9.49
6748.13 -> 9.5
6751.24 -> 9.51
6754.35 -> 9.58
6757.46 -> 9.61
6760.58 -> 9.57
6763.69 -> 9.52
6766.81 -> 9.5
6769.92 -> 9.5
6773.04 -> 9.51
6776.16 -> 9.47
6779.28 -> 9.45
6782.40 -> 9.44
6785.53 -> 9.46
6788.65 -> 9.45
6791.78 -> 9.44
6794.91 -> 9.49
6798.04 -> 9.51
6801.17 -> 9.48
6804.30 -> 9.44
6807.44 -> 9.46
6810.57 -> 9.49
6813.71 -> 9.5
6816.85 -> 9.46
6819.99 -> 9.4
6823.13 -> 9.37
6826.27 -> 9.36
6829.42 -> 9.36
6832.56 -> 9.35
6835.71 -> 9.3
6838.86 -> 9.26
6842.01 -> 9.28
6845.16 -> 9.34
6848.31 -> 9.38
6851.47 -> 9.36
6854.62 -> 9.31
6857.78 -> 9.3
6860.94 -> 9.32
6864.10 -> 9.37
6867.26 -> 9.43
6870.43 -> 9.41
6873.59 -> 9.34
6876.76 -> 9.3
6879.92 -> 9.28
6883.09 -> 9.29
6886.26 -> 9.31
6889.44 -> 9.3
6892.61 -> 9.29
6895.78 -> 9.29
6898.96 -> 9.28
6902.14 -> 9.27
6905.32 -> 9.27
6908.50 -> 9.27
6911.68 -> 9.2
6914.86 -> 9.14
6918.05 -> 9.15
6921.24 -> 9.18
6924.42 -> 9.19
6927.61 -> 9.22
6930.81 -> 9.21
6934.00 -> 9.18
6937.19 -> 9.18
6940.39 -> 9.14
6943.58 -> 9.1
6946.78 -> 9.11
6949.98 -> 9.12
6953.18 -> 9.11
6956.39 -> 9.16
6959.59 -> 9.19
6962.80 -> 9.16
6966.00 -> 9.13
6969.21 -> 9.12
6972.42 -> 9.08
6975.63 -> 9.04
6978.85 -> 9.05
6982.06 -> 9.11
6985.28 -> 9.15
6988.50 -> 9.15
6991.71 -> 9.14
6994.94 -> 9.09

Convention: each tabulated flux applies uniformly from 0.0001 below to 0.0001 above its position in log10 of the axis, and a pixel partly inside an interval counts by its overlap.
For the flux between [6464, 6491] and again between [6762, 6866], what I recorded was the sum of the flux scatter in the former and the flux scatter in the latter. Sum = 0.12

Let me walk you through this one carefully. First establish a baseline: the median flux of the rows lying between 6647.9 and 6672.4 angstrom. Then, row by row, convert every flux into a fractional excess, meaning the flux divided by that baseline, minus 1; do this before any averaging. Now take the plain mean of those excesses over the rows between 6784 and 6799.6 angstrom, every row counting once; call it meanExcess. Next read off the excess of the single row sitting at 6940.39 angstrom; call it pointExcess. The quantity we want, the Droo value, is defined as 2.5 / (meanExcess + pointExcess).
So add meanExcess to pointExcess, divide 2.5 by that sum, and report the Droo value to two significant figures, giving -31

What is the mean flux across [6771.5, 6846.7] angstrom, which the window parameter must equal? 9.4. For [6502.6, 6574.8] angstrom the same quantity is 9.6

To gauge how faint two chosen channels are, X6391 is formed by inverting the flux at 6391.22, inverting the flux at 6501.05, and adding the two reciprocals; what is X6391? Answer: 0.200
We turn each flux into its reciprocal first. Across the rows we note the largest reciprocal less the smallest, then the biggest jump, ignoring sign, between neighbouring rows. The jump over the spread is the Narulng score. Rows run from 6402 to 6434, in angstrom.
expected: 0.53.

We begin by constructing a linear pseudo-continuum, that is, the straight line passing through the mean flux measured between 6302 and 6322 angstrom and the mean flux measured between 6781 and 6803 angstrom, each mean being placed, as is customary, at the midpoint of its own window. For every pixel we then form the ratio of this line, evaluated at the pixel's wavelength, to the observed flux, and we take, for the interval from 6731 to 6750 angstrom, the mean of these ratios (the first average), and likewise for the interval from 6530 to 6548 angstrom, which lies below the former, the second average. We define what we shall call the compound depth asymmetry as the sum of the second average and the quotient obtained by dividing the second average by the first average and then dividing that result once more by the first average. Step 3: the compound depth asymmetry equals 2.01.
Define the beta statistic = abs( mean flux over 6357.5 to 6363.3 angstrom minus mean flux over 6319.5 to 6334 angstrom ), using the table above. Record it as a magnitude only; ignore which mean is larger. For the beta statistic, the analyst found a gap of 0.12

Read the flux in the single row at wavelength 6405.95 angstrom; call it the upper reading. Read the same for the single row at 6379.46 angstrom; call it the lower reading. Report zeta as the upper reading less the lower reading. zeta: -0.20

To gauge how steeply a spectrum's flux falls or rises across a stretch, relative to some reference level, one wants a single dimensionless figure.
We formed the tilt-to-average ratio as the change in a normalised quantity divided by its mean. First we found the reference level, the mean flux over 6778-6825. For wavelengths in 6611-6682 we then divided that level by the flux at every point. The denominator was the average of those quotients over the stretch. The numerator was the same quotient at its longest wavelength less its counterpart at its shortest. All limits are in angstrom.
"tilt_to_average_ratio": 0.018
